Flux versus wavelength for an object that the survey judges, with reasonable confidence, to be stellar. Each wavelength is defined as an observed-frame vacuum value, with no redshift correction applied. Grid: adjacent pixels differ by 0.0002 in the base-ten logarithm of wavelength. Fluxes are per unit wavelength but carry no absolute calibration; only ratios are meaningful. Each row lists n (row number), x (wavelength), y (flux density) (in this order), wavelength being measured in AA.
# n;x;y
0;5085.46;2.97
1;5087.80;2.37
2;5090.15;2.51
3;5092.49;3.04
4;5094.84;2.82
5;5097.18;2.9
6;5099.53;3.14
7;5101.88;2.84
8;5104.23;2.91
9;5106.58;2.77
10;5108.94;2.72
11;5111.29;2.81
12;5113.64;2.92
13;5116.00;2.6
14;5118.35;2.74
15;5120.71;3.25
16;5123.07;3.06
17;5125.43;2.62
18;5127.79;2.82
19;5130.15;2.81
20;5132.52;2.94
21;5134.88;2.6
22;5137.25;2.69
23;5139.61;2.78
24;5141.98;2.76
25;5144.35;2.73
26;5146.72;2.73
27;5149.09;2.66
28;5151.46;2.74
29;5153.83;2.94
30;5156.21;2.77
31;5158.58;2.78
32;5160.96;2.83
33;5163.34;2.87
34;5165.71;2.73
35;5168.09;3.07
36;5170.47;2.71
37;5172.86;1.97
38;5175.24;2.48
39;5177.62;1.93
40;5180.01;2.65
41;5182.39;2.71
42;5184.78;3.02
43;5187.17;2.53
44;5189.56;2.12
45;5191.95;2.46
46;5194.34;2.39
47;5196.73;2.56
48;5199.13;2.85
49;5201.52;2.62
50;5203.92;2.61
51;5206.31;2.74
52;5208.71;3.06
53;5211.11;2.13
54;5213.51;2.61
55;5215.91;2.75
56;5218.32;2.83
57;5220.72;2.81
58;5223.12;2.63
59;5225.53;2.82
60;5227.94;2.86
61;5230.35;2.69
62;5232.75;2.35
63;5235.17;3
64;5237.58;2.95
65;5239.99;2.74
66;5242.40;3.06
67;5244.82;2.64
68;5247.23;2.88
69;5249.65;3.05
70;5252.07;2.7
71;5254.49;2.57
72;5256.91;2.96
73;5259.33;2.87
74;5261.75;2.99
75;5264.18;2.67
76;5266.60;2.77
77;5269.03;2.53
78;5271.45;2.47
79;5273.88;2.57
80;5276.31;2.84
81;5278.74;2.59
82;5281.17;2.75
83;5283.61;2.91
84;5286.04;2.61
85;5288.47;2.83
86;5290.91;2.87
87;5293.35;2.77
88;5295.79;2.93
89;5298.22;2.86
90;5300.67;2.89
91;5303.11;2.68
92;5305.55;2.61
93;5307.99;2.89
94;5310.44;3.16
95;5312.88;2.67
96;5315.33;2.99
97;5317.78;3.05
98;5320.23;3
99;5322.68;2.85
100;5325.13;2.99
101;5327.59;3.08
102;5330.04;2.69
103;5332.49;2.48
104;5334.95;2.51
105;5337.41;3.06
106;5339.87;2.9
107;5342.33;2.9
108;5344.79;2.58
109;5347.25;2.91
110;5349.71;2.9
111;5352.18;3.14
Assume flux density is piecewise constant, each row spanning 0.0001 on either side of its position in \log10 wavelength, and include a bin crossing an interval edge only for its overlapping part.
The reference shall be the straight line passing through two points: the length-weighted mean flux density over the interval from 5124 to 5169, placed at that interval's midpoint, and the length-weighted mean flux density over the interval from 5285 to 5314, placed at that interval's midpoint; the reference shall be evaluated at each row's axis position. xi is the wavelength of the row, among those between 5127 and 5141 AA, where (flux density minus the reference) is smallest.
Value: 5134.88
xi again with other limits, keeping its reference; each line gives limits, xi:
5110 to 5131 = 5116.00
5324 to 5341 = 5332.49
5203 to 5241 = 5211.11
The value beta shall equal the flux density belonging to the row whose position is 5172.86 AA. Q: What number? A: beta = 1.97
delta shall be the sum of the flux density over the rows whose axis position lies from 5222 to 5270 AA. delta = 55.7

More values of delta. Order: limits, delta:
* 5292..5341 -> 57.1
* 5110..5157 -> 56.0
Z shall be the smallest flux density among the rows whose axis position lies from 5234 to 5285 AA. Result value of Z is 2.47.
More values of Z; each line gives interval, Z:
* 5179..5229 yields 2.12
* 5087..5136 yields 2.37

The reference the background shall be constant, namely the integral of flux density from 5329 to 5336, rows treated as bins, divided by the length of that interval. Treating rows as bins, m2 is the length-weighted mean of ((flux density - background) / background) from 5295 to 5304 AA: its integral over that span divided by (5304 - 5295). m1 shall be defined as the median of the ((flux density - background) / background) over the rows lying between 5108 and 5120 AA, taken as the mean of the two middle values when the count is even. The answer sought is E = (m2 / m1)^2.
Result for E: 2.43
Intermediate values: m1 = 0.071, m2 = 0.111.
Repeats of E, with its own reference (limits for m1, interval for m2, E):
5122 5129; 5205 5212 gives 0.17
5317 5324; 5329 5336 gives 0.00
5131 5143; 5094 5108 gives 2.79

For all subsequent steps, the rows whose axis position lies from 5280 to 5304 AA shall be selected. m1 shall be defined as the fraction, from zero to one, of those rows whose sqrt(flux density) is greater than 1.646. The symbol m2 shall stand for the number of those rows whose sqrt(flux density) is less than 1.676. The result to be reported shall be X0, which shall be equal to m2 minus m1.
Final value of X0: 3.2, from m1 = 0.80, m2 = 4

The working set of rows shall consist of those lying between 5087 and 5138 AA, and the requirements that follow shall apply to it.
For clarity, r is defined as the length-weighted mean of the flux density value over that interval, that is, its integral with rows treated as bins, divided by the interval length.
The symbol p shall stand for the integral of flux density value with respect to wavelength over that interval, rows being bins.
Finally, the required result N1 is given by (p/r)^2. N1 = 2601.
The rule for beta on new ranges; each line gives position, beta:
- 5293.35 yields 2.77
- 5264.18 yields 2.67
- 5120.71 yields 3.25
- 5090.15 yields 2.51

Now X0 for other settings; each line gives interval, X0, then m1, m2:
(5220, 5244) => 3.3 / 0.70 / 4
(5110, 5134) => 2.2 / 0.80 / 3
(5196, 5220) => 6.5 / 0.50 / 7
